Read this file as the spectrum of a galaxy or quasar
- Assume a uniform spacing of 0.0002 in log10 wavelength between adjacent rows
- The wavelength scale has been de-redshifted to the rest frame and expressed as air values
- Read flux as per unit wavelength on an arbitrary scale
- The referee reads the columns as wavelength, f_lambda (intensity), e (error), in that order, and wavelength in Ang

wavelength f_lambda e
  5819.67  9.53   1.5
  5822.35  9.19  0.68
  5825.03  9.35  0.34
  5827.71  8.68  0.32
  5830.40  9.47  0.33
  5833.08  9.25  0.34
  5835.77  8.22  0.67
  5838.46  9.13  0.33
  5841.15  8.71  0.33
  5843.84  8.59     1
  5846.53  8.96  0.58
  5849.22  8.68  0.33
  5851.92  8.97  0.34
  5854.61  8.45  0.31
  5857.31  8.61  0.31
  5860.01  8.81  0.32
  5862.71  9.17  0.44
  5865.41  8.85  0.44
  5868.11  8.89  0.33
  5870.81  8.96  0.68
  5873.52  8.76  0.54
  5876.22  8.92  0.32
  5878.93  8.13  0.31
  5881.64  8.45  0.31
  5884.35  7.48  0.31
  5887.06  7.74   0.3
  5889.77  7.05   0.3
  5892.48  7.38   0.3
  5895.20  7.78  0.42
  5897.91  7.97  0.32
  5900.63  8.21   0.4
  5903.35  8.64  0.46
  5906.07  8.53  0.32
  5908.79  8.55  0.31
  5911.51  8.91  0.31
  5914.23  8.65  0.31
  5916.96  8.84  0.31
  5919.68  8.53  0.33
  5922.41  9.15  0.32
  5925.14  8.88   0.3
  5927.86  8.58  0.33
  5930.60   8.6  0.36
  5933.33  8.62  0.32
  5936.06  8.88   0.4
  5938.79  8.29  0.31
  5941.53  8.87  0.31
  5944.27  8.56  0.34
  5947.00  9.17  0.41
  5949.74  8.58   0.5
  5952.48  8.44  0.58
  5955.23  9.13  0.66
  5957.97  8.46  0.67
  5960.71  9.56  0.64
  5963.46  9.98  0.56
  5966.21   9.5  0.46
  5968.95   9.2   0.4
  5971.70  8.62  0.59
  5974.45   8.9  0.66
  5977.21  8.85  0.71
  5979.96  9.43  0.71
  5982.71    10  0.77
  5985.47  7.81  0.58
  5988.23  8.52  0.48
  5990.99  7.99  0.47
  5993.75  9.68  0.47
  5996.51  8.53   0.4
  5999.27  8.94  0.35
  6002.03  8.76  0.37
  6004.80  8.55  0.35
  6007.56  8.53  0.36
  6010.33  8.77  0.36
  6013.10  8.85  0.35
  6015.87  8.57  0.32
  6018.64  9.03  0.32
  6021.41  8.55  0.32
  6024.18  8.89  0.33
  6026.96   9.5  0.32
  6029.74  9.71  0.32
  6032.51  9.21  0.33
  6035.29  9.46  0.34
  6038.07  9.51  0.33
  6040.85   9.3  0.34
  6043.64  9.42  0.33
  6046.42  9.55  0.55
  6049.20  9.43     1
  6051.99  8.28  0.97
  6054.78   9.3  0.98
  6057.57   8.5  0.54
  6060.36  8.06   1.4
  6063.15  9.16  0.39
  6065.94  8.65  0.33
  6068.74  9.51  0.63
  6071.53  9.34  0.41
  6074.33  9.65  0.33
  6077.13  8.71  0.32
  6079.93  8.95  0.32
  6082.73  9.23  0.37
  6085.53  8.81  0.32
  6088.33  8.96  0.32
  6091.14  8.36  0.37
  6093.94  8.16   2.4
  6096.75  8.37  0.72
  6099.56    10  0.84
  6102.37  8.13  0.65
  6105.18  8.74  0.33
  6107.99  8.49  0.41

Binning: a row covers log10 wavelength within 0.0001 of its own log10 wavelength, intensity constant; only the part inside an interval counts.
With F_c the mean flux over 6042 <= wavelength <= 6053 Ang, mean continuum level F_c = 9.2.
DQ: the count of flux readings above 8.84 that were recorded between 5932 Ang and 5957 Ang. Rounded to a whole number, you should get 4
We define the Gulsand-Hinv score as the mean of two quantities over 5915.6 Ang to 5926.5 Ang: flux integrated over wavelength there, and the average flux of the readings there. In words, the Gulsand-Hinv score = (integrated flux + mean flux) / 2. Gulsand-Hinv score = 52.7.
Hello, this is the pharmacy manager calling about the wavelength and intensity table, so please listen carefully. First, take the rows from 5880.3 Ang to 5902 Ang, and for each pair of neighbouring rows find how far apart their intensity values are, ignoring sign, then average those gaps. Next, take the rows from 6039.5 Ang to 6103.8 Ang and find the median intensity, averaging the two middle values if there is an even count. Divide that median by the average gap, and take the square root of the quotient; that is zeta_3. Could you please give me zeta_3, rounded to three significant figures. 4.51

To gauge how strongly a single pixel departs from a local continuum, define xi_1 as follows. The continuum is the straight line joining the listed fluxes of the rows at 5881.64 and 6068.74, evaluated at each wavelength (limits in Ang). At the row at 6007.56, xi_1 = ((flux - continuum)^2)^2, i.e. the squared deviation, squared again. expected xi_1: 0.161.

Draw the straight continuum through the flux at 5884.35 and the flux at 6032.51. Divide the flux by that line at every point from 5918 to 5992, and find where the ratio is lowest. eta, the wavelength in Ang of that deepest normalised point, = 5985.47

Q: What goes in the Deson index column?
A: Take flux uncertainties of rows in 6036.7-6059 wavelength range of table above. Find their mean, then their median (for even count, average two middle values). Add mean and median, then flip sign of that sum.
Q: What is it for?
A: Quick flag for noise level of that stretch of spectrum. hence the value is -1.18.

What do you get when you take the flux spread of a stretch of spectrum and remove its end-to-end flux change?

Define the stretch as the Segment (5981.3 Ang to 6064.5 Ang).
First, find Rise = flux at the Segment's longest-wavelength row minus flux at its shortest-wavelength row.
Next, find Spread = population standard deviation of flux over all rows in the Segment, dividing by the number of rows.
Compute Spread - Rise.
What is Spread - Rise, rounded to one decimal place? 1.4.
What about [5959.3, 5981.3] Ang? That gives 0.5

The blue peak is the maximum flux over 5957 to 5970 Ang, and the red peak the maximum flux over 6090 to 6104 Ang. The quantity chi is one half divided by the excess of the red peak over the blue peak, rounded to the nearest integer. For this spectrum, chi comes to 25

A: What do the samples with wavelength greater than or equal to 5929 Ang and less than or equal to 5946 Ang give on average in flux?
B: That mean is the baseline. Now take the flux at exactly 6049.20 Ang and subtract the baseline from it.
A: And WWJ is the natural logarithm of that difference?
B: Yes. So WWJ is -0.2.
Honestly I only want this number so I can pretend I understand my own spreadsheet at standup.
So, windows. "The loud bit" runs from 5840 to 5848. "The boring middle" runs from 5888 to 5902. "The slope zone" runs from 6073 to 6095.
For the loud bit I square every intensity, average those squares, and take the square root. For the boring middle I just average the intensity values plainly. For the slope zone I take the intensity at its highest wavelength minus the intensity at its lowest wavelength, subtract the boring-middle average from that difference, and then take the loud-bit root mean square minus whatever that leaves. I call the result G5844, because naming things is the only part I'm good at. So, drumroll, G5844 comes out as 17.9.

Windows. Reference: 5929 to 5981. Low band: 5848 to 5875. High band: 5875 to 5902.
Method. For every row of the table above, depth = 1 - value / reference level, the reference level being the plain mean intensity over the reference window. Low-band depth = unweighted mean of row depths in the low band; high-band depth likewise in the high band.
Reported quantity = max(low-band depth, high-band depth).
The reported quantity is 0.11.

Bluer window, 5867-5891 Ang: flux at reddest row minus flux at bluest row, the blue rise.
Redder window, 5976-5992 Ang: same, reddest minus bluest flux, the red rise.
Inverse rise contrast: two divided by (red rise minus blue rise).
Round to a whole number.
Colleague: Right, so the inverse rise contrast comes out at 2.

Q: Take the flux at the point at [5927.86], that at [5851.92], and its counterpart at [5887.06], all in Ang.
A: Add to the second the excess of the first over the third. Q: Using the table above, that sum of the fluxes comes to 9.8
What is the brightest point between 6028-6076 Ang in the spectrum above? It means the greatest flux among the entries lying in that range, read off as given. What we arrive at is 9.71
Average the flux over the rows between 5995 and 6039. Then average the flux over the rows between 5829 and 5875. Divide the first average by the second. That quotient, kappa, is 1.01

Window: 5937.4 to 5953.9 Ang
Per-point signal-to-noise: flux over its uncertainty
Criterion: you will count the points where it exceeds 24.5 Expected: 3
